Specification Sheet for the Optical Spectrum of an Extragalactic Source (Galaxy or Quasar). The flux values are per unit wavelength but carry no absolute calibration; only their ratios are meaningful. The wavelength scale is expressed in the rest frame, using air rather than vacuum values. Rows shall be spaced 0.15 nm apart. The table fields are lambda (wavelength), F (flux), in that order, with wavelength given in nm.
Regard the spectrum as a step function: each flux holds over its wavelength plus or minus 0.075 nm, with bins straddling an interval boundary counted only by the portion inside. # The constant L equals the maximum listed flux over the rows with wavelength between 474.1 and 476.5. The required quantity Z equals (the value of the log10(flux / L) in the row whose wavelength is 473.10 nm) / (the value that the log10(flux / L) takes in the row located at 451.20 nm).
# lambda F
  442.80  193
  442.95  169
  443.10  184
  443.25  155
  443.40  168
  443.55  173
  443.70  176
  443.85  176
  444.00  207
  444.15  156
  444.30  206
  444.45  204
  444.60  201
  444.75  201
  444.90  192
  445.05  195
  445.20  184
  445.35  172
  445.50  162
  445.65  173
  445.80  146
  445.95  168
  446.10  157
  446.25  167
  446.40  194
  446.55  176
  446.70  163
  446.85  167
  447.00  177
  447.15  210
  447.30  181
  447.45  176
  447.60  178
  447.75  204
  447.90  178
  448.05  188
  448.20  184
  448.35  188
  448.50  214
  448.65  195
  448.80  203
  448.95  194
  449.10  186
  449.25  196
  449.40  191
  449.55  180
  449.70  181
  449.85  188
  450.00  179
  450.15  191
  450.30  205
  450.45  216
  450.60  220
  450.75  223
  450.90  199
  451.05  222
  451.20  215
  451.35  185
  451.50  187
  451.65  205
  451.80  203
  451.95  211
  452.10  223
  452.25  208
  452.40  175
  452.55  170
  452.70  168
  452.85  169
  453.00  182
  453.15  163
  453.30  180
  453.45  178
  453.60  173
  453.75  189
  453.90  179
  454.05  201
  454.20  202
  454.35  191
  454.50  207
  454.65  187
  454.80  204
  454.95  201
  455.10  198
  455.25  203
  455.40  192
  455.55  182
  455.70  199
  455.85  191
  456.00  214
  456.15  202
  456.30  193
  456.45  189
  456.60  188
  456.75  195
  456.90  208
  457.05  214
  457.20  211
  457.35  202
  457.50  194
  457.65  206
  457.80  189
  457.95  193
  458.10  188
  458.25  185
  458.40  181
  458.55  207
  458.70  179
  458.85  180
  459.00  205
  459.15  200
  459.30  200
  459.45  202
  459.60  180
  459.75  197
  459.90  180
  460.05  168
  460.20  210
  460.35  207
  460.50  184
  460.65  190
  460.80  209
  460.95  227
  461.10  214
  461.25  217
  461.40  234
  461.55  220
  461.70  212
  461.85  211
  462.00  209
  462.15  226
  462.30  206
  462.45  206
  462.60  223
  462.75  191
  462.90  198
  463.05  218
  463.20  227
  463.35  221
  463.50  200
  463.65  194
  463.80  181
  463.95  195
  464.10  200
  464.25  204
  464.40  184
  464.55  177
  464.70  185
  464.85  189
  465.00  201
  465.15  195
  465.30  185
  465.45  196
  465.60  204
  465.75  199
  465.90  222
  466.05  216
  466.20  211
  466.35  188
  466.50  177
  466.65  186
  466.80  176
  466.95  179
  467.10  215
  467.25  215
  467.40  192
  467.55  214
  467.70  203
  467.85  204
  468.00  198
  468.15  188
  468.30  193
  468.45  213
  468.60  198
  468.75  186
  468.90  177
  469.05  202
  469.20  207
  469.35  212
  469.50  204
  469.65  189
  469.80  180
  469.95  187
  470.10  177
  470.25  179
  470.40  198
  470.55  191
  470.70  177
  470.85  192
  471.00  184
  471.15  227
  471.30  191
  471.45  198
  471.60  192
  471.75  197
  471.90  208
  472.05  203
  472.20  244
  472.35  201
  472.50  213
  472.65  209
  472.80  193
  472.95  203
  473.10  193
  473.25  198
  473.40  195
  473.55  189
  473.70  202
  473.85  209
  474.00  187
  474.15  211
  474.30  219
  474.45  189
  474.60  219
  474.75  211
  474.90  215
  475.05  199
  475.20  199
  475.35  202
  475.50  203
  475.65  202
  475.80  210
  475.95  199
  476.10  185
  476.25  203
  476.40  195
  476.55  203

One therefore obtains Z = 7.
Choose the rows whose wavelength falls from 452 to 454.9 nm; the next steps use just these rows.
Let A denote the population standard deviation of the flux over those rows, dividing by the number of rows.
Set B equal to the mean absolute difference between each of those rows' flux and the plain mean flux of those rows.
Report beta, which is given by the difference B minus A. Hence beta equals -2.40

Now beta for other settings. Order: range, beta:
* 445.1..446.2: -1.97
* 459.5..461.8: -2.49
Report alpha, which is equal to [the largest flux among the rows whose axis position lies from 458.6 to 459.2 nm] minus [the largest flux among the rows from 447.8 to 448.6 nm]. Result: -9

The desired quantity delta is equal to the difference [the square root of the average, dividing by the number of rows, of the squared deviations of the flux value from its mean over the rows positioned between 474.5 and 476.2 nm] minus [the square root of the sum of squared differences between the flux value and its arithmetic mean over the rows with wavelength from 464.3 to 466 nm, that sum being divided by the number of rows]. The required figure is -2.9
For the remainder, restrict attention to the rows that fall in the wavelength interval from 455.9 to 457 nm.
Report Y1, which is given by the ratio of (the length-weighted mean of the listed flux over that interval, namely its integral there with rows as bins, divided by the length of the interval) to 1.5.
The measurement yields 132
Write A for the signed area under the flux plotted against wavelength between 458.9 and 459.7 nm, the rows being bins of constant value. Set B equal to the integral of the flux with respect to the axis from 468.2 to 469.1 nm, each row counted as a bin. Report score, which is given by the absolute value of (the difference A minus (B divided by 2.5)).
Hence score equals 87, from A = 157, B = 175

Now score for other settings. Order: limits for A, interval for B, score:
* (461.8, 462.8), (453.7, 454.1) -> 181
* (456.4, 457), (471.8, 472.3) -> 74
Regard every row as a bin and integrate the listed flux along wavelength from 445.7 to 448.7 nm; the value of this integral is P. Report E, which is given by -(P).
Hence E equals -541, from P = 541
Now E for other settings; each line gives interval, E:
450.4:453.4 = -588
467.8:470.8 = -579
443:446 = -540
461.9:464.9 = -606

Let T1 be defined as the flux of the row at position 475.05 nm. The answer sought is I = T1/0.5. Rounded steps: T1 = 199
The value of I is 398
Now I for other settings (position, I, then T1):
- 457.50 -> 388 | 194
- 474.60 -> 438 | 219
